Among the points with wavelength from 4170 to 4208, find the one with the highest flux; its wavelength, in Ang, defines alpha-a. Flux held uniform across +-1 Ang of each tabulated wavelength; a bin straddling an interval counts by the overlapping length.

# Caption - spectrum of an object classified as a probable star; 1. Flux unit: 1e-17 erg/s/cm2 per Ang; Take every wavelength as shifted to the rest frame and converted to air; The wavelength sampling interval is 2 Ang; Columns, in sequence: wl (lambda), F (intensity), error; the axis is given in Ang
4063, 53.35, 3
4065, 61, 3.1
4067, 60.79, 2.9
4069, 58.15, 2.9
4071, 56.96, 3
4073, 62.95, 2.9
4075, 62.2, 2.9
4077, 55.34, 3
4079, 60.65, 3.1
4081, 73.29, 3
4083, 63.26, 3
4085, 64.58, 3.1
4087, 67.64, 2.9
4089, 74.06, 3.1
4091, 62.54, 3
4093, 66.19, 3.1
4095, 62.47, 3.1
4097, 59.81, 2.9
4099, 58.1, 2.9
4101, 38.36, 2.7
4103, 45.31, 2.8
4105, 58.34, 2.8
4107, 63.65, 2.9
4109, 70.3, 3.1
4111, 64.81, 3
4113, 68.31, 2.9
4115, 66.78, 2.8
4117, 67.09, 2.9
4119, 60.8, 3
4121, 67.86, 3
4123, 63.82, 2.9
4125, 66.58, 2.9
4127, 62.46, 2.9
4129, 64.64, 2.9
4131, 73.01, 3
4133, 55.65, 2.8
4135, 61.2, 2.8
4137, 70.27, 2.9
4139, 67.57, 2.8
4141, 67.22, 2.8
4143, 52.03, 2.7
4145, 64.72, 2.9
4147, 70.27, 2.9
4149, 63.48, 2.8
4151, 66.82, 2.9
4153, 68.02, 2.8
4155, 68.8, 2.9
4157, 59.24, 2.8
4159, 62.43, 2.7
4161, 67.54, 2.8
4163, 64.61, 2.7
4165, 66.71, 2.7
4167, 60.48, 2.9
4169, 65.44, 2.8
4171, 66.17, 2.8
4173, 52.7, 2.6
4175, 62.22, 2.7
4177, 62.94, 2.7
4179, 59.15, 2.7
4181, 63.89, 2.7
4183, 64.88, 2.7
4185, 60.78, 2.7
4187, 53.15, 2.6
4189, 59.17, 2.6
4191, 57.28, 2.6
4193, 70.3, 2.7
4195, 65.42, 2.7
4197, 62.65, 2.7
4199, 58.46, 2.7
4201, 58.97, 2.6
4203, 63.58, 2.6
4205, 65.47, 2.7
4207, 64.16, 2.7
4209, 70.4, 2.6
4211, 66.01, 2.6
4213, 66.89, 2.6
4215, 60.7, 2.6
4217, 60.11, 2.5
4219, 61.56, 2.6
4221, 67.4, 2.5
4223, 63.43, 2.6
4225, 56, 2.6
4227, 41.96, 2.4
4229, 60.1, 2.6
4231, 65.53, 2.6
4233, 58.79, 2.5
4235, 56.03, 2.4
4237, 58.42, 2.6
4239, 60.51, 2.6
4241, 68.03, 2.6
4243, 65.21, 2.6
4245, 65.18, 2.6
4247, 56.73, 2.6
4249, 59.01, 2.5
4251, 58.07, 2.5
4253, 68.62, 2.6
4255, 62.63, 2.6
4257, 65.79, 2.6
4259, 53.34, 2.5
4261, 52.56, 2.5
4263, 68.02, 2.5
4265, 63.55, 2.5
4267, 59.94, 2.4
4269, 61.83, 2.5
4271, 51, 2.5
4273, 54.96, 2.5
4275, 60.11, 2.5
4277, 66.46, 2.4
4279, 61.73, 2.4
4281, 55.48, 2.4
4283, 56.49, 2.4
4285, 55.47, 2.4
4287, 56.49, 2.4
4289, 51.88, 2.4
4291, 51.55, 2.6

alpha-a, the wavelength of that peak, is 4193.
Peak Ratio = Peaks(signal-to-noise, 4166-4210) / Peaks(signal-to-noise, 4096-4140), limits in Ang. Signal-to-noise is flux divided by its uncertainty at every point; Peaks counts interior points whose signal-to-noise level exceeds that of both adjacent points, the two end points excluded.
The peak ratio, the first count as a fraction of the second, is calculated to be 1.00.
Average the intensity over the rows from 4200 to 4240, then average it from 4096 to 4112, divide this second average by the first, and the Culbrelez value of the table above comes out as 0.94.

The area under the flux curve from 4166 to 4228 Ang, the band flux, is 3823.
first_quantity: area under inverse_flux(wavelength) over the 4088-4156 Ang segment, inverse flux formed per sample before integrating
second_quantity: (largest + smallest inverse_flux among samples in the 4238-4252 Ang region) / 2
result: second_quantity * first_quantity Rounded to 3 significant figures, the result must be 0.0176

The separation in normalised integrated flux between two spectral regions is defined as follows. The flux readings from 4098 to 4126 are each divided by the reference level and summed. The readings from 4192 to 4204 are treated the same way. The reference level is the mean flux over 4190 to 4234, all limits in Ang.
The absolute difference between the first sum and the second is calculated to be 7.7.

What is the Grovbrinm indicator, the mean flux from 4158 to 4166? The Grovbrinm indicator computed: 65.3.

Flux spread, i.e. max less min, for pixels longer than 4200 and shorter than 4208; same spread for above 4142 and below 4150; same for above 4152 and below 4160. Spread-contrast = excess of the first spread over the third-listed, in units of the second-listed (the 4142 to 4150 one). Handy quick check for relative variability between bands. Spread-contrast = -0.2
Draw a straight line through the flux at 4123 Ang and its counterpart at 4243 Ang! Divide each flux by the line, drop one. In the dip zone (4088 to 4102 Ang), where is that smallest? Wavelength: 4101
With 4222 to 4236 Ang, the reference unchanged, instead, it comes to 4227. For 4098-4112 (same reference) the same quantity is 4101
